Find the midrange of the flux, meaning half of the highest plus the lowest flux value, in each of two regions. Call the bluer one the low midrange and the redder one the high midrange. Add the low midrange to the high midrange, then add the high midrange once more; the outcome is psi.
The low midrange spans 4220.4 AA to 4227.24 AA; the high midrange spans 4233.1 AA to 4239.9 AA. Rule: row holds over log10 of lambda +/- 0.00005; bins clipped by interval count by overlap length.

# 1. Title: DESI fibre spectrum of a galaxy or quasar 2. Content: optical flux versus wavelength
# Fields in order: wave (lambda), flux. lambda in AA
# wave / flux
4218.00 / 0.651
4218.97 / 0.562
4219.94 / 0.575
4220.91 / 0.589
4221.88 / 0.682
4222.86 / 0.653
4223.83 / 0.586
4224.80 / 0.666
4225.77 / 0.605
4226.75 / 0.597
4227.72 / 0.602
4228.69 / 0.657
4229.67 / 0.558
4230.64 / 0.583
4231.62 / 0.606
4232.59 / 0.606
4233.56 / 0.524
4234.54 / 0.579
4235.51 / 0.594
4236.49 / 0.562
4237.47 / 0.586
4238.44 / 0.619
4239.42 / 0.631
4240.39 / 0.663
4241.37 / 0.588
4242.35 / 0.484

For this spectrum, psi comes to 1.79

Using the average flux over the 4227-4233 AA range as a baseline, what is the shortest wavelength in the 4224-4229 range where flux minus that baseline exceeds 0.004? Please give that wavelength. 4224.80 AA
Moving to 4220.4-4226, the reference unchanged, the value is 4221.88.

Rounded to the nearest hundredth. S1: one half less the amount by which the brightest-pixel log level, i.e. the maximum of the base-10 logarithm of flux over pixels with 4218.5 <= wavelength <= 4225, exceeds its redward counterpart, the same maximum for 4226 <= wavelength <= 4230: 0.48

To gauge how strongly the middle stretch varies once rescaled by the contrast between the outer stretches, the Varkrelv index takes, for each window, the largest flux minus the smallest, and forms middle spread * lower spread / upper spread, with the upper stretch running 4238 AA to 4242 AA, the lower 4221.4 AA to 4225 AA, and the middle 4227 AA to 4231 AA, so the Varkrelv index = 0.13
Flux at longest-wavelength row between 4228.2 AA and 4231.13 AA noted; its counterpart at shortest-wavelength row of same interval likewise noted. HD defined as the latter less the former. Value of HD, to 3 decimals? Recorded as 0.074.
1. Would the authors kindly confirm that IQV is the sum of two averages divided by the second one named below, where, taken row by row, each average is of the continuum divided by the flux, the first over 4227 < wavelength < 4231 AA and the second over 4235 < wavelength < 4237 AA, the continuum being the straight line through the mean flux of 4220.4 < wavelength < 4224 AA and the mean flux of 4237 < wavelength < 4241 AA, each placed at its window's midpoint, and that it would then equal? 1.97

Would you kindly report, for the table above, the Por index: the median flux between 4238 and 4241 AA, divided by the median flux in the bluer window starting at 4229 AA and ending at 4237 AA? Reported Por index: 1.09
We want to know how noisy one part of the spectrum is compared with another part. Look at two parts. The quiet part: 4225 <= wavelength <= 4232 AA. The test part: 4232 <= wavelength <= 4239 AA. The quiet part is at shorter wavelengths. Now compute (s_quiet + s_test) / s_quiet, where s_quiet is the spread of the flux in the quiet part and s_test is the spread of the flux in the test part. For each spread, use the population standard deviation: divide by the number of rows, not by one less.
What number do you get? 2.05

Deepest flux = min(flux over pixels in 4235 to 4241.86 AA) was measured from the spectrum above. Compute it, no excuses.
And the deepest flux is 0.562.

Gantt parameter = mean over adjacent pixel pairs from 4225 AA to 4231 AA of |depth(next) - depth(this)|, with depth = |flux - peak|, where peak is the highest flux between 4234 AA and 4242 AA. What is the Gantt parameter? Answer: 0.038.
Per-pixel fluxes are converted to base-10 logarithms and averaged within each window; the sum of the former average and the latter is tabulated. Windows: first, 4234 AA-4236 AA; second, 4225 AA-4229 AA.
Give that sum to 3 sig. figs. -0.443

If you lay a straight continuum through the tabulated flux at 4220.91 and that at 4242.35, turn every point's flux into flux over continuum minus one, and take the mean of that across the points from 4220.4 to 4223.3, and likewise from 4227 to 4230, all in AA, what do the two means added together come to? 0.20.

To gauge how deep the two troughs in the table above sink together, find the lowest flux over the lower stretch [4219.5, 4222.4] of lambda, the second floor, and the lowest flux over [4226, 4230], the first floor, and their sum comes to 1.13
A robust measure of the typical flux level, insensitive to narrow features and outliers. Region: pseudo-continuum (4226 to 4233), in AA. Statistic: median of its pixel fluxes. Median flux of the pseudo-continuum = 0.60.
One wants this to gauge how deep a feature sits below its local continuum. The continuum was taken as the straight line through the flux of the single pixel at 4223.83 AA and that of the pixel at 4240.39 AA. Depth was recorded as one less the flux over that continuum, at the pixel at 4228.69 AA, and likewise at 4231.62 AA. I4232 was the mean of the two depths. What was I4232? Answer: -0.03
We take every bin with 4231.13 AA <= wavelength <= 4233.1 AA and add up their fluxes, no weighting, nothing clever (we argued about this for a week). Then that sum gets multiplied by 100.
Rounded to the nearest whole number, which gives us 121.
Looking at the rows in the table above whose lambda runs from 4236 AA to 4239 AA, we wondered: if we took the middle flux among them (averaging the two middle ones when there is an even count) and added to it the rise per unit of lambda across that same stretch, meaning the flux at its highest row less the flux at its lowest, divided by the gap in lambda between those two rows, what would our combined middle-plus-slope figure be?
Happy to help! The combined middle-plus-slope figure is 0.615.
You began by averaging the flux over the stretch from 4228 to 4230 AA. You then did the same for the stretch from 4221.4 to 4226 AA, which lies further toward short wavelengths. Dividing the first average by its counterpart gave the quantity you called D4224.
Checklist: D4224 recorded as 0.95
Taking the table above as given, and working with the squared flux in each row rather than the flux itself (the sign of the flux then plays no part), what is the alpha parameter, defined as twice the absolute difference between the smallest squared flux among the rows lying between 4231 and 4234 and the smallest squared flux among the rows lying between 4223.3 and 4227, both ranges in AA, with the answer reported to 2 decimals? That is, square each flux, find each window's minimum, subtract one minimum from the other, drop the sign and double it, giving 0.14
